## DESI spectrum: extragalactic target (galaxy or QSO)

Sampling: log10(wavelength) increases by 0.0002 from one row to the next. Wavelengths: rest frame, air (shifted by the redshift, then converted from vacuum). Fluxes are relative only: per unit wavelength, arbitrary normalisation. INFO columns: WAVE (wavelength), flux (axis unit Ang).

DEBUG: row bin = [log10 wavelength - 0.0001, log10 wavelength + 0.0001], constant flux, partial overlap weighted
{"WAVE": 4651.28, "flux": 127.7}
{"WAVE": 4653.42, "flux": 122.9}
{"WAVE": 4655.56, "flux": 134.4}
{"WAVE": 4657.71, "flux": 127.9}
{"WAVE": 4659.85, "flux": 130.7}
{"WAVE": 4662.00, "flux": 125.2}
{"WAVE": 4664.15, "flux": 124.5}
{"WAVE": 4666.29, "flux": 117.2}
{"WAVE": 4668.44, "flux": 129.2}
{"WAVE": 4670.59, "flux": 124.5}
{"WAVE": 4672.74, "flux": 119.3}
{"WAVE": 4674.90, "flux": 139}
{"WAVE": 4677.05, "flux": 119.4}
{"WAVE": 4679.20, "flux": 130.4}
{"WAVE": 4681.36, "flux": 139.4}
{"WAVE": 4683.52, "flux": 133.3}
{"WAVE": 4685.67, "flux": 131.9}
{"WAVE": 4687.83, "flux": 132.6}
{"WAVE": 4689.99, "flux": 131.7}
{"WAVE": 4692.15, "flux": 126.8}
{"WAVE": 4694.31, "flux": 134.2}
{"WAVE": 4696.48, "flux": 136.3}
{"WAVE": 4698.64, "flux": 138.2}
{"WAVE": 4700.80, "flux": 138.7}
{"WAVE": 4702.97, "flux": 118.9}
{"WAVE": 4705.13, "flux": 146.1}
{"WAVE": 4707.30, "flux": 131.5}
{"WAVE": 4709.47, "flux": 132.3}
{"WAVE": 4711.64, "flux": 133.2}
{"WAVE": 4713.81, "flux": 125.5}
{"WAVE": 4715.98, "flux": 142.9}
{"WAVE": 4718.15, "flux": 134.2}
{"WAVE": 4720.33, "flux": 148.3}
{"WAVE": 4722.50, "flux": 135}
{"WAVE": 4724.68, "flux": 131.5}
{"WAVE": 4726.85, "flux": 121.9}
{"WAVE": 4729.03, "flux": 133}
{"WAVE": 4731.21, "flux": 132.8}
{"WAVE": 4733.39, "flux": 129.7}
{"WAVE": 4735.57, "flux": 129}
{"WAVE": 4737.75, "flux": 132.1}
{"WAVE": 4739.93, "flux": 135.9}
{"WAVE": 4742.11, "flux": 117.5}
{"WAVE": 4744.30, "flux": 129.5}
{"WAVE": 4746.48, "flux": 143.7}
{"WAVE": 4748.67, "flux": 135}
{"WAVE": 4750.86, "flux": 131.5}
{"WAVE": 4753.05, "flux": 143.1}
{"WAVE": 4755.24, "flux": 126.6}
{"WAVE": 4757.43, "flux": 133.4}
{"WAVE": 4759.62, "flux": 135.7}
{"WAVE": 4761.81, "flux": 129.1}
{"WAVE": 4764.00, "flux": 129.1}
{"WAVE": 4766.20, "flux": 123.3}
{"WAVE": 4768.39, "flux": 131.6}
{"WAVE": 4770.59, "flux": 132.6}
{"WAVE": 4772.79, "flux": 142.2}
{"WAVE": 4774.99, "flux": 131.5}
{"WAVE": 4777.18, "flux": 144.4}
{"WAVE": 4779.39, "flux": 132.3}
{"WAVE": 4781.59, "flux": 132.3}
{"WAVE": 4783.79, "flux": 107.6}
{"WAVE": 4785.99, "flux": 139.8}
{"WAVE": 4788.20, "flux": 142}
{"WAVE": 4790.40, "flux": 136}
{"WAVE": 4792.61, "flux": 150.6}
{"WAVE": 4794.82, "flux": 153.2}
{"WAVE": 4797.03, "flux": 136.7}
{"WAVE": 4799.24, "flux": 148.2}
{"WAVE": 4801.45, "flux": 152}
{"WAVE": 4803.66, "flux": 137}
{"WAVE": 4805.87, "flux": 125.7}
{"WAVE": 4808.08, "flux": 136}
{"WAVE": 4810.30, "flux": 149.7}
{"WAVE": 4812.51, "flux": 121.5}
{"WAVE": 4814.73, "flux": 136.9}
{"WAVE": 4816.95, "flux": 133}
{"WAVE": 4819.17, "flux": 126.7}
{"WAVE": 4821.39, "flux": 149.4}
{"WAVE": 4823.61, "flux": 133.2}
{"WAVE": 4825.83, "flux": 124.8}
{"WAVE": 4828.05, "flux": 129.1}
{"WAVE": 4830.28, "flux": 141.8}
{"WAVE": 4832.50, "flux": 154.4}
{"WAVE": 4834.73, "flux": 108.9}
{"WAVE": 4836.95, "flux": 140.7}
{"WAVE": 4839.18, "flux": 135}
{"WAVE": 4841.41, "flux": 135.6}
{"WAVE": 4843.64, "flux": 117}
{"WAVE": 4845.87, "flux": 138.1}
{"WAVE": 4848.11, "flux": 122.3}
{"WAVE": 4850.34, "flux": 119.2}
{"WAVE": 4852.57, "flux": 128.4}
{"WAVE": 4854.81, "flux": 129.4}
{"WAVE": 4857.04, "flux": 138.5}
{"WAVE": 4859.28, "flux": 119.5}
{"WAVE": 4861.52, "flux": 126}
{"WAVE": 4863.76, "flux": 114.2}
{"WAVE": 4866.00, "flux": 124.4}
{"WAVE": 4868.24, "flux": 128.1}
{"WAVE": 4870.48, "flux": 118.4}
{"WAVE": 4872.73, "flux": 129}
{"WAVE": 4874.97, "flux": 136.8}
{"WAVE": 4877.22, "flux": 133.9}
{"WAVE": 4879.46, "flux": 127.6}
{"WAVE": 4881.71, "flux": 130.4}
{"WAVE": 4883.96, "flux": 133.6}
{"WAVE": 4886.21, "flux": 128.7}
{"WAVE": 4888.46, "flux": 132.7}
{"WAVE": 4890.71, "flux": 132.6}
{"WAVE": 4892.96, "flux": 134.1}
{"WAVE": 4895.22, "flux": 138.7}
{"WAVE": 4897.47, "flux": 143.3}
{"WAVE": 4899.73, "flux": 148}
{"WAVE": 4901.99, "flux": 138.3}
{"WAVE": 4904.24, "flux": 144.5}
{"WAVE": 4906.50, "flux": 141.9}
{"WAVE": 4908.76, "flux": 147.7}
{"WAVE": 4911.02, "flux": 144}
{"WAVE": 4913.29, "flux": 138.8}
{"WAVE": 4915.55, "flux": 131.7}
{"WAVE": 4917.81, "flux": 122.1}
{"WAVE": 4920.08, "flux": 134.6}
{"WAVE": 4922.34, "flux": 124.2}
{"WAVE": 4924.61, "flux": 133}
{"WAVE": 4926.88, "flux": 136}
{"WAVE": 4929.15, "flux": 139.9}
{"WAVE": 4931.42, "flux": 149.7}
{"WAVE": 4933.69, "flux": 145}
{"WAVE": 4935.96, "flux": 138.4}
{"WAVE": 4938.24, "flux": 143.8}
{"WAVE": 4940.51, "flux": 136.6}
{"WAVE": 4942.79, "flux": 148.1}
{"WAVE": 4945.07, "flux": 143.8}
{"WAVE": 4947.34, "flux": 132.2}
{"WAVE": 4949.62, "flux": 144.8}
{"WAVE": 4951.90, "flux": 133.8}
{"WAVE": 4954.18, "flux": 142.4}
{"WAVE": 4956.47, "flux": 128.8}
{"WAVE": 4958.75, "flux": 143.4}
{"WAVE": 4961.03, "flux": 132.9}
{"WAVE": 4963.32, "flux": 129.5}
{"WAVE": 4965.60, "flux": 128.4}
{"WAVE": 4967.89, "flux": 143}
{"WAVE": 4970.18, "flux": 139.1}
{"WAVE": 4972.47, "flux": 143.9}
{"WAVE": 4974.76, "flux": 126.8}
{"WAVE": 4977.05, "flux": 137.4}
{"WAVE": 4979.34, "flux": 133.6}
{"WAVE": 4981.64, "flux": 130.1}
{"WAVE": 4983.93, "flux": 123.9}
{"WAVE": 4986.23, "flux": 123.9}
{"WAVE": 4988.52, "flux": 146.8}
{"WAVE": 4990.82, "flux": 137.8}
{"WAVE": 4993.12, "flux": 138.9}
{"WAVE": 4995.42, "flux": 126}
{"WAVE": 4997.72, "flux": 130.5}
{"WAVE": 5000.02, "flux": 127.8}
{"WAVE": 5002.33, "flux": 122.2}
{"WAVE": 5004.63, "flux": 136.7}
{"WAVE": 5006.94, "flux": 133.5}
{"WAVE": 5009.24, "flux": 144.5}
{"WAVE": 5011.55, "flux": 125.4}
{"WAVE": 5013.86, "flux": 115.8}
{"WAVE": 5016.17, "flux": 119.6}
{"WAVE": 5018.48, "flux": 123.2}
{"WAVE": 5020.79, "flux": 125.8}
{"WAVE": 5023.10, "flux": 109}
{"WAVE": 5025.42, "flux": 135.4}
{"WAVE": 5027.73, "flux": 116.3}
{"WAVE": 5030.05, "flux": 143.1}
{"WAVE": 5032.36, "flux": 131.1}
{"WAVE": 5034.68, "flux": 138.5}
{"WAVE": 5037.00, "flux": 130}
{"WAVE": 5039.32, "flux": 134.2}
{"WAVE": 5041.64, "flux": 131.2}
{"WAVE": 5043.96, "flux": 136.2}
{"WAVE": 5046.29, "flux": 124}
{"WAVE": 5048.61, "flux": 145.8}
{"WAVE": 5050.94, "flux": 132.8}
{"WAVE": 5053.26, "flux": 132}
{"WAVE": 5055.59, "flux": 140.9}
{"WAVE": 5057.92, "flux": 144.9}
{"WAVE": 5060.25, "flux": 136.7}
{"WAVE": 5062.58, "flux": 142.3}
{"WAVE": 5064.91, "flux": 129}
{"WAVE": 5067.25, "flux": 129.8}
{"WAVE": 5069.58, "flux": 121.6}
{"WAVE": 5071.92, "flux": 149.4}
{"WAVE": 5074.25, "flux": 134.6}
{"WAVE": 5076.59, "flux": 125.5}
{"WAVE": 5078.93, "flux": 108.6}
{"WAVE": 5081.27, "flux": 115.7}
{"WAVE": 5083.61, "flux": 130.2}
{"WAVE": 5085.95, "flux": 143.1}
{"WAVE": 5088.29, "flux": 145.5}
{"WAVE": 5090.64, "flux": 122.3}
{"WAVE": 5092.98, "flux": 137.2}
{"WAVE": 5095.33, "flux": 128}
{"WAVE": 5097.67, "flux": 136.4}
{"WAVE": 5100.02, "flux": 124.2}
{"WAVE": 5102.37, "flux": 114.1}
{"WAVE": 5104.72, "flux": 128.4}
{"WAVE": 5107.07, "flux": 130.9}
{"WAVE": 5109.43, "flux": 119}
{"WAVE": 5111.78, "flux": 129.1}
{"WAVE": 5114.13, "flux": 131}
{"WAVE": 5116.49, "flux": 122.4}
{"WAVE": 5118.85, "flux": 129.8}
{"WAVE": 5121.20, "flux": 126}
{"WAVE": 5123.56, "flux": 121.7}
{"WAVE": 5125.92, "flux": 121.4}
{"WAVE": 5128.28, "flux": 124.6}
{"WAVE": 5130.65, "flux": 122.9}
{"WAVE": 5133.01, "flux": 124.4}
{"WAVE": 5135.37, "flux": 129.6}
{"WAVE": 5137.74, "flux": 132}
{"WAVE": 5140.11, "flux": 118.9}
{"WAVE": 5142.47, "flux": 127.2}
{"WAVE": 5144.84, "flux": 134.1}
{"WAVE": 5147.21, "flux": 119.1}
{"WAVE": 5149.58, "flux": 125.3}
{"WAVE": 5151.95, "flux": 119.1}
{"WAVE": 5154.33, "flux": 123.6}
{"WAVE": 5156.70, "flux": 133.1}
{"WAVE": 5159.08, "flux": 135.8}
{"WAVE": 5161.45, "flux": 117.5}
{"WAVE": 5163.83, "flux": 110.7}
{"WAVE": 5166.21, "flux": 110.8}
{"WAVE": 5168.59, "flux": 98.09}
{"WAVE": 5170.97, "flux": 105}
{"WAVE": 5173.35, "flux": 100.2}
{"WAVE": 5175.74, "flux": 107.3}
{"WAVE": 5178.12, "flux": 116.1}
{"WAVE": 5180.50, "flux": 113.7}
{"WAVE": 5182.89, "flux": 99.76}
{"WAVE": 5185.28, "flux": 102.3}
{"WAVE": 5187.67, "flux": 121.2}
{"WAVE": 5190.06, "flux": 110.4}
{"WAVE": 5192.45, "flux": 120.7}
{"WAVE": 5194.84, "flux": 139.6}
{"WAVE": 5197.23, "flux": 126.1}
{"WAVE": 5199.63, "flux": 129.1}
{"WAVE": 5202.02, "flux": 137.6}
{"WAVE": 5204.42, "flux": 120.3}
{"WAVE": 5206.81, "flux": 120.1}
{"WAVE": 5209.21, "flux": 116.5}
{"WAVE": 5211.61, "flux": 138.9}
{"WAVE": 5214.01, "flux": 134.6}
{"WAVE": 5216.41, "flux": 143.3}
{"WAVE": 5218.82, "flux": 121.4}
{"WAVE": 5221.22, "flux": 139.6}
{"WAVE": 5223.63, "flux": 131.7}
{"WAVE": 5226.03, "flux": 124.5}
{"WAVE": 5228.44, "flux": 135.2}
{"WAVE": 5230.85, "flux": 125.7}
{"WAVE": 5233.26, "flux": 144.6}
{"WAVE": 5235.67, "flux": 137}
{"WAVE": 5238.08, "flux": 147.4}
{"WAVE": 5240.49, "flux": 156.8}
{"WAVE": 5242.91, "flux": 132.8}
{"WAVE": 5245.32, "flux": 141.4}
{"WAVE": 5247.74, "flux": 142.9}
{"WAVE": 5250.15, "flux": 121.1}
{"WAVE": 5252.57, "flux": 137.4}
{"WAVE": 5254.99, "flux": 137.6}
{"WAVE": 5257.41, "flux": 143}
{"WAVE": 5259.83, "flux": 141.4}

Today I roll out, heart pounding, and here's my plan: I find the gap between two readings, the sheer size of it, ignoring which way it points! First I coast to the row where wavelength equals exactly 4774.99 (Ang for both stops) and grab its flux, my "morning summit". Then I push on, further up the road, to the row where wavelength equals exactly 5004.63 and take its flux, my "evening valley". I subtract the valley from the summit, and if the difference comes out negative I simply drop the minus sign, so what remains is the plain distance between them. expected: 5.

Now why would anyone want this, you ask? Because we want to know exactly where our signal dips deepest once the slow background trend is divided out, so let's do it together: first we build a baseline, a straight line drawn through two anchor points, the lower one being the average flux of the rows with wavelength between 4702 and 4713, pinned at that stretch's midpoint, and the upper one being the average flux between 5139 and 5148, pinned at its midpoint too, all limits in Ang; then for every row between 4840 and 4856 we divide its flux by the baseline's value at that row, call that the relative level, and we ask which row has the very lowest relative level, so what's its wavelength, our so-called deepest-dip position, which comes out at 4843.64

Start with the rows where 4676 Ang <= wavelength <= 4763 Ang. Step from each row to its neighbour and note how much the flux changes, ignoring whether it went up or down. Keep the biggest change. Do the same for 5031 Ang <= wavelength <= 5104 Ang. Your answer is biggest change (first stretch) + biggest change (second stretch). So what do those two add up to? 55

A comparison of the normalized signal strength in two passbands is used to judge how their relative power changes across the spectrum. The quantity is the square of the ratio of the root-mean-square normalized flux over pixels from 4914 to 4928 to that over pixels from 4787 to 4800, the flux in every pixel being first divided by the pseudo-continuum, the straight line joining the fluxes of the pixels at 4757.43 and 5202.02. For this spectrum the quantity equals 0.80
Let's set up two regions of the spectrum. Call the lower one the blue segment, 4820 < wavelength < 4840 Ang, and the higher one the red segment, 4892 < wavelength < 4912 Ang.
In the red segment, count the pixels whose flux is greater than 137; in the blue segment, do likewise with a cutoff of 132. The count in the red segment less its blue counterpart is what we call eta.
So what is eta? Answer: 2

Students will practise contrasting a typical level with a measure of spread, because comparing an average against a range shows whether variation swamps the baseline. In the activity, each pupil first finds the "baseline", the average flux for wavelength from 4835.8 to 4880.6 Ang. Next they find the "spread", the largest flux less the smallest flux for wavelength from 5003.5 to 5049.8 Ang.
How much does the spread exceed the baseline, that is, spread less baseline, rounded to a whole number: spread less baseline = -91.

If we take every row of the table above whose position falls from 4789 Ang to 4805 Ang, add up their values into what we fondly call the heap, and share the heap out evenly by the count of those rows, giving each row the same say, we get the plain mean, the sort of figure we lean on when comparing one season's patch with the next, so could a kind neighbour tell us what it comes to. 145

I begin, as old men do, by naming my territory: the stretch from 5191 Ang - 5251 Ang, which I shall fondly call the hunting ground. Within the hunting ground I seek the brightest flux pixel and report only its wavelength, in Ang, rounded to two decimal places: 5240.49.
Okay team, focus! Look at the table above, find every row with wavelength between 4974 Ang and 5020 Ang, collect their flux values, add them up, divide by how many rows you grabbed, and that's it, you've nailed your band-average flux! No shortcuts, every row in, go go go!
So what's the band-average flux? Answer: 130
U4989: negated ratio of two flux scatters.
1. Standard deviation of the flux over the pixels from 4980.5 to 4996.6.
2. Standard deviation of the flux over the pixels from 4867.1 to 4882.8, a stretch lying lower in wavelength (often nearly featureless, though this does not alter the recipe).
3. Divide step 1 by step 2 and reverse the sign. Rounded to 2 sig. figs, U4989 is -1.5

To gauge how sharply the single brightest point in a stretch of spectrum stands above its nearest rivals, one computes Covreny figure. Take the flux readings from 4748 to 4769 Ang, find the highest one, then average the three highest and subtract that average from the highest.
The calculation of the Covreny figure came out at 5.2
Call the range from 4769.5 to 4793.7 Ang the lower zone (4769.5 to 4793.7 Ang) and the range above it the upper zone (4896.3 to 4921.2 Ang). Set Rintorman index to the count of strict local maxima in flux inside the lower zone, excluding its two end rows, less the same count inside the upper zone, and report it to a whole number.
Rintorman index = 0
